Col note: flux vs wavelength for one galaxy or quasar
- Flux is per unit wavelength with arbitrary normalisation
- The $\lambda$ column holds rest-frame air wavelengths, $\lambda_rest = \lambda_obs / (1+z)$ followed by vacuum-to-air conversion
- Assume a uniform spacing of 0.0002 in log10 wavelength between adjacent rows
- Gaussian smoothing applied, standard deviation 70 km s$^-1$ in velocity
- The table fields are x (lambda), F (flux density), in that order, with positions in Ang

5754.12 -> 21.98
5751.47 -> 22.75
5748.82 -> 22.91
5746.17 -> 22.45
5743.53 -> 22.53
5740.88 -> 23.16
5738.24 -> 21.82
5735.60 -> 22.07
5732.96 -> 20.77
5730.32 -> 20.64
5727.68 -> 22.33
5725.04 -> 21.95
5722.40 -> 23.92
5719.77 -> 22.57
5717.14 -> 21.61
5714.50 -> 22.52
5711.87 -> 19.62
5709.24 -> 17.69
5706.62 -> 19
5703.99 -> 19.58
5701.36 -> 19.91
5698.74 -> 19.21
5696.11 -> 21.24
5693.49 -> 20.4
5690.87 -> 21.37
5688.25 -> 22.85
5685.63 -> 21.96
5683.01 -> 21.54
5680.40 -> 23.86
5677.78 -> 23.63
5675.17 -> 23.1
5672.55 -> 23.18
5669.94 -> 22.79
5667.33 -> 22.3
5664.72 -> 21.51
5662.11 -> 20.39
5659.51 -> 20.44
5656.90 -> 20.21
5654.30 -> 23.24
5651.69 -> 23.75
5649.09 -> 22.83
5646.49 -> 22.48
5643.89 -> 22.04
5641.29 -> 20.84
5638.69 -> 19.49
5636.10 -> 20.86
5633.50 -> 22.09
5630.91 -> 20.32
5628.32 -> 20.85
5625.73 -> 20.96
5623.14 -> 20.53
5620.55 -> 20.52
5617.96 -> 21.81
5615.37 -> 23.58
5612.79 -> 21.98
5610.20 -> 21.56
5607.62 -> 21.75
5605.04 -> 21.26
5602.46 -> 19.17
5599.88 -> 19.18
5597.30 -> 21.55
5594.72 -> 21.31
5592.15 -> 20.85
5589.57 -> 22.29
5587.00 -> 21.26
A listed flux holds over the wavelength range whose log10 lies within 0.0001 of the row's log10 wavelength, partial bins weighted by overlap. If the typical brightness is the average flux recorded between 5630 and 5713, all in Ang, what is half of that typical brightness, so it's 10.7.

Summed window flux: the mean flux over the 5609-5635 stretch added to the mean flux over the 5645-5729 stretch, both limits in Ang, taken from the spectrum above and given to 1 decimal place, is 43.1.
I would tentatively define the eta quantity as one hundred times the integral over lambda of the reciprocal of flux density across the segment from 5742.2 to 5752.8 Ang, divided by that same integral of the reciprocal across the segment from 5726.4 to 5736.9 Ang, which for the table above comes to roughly 95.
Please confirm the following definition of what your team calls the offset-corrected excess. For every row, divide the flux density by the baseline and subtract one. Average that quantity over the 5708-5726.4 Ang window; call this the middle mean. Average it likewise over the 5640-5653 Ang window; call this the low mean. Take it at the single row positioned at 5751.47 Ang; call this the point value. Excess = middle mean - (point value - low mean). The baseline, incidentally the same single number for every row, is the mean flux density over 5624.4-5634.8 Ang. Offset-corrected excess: 0.00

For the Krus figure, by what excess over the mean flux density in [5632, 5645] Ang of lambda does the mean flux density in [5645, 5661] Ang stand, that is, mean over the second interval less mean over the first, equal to 1.1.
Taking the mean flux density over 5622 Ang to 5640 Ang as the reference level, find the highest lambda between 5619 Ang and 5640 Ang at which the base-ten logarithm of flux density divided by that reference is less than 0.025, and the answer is 5638.69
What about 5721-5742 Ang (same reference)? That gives 5738.24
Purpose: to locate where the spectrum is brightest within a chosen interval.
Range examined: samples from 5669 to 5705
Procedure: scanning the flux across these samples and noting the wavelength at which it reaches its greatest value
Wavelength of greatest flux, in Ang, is 5680.40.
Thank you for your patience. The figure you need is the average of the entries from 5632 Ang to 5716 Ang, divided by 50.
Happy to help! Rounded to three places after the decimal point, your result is 0.429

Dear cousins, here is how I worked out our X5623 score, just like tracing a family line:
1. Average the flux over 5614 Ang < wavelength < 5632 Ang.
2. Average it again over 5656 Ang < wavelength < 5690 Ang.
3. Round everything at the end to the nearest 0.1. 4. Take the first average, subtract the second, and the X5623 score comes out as -0.9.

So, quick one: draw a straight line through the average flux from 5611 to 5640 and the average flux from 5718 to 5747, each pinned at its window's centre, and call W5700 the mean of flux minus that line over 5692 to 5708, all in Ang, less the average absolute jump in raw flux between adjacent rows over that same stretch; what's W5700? -2.89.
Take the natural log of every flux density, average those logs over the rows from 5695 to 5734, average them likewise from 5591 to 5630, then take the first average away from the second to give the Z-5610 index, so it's 0.02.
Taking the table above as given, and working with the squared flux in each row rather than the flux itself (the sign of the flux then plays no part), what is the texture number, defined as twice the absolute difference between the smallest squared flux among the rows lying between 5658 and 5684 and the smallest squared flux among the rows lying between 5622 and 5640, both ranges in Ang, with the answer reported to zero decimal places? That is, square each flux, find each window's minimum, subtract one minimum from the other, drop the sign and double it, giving 72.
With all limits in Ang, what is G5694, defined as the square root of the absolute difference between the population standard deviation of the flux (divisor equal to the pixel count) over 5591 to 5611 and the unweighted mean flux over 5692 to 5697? 4.45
